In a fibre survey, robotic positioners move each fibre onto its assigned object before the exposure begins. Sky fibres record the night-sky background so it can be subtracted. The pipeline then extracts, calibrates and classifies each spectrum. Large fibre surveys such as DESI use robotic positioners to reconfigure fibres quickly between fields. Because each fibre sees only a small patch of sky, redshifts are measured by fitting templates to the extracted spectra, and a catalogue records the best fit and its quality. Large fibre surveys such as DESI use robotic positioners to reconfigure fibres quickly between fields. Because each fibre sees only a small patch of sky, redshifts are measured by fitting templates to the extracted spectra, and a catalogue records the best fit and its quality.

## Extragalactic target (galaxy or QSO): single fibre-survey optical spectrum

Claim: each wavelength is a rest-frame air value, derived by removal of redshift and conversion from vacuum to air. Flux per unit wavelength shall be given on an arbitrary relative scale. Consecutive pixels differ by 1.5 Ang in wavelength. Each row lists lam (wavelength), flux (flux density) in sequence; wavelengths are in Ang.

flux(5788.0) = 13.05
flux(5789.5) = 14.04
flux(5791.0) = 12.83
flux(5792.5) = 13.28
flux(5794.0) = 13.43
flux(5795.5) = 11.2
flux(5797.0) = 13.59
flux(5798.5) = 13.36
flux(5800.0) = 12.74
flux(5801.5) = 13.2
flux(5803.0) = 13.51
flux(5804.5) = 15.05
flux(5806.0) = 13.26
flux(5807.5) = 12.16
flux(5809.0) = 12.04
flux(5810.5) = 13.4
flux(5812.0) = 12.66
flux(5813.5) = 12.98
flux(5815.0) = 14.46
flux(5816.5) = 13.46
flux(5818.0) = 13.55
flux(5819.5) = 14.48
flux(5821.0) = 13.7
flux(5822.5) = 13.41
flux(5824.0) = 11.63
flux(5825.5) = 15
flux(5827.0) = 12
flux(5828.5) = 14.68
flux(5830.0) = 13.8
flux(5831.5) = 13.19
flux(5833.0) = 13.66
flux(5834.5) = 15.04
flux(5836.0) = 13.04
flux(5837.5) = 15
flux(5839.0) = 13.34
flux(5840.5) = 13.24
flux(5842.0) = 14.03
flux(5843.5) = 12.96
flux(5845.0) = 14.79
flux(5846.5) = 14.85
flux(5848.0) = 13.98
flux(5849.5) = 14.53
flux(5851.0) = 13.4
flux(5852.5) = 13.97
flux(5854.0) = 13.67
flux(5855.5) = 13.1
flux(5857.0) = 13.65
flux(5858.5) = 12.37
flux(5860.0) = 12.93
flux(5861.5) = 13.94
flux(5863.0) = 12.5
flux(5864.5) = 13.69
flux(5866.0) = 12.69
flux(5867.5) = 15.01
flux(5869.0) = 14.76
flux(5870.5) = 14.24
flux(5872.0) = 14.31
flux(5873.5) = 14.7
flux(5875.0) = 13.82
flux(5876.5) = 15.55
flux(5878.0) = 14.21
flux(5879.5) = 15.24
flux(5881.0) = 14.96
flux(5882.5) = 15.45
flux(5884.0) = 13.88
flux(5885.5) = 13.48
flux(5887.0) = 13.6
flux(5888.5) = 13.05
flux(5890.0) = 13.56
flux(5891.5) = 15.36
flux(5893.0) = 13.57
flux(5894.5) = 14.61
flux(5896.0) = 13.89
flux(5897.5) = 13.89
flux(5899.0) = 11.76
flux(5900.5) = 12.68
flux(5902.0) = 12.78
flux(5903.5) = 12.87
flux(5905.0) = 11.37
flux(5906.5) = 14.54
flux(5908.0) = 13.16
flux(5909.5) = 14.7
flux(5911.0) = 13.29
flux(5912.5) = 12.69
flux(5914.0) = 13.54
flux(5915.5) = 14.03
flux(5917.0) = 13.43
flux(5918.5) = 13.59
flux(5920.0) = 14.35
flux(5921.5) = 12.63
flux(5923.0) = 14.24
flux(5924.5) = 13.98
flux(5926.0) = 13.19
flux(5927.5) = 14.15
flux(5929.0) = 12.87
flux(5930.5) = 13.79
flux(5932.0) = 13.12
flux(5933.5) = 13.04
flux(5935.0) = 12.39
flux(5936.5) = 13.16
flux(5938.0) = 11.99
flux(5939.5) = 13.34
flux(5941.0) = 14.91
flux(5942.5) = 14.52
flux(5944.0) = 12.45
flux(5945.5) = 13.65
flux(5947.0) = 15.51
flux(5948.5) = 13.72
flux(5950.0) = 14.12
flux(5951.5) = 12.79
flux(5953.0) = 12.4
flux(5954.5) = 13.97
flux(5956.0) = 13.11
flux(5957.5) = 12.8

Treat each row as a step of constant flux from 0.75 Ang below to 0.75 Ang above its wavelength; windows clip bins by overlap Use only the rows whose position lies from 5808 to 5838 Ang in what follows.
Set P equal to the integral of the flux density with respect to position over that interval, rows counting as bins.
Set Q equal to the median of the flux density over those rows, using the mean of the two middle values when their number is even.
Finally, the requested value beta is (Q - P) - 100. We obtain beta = -493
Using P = 406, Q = 13.5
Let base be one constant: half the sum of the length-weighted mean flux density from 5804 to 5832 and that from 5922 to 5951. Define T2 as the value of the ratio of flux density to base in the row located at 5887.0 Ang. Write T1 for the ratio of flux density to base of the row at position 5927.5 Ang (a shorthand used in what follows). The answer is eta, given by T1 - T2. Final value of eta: 0.04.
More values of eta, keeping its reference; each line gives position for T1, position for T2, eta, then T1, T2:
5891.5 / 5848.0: 0.10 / 1.14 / 1.04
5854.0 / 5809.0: 0.12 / 1.01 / 0.89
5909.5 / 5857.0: 0.08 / 1.09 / 1.01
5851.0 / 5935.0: 0.07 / 0.99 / 0.92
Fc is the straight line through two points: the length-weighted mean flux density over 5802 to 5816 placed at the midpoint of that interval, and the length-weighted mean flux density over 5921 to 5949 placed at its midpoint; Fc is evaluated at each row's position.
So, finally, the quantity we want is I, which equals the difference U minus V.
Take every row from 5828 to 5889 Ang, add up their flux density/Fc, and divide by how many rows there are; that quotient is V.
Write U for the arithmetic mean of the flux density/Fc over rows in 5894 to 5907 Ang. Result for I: -0.07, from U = 0.98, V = 1.044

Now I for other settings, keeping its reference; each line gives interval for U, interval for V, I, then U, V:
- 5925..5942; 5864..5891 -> -0.08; 0.98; 1.062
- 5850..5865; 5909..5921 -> -0.02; 1.00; 1.017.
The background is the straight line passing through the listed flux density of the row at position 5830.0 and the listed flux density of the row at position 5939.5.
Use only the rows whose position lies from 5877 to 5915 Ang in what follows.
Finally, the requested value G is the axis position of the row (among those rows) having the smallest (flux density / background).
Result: 5905.0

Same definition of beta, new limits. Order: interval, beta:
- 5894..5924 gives -488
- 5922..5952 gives -493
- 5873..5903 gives -506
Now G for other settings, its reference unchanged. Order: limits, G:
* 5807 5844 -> 5824.0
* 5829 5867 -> 5858.5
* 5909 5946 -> 5938.0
